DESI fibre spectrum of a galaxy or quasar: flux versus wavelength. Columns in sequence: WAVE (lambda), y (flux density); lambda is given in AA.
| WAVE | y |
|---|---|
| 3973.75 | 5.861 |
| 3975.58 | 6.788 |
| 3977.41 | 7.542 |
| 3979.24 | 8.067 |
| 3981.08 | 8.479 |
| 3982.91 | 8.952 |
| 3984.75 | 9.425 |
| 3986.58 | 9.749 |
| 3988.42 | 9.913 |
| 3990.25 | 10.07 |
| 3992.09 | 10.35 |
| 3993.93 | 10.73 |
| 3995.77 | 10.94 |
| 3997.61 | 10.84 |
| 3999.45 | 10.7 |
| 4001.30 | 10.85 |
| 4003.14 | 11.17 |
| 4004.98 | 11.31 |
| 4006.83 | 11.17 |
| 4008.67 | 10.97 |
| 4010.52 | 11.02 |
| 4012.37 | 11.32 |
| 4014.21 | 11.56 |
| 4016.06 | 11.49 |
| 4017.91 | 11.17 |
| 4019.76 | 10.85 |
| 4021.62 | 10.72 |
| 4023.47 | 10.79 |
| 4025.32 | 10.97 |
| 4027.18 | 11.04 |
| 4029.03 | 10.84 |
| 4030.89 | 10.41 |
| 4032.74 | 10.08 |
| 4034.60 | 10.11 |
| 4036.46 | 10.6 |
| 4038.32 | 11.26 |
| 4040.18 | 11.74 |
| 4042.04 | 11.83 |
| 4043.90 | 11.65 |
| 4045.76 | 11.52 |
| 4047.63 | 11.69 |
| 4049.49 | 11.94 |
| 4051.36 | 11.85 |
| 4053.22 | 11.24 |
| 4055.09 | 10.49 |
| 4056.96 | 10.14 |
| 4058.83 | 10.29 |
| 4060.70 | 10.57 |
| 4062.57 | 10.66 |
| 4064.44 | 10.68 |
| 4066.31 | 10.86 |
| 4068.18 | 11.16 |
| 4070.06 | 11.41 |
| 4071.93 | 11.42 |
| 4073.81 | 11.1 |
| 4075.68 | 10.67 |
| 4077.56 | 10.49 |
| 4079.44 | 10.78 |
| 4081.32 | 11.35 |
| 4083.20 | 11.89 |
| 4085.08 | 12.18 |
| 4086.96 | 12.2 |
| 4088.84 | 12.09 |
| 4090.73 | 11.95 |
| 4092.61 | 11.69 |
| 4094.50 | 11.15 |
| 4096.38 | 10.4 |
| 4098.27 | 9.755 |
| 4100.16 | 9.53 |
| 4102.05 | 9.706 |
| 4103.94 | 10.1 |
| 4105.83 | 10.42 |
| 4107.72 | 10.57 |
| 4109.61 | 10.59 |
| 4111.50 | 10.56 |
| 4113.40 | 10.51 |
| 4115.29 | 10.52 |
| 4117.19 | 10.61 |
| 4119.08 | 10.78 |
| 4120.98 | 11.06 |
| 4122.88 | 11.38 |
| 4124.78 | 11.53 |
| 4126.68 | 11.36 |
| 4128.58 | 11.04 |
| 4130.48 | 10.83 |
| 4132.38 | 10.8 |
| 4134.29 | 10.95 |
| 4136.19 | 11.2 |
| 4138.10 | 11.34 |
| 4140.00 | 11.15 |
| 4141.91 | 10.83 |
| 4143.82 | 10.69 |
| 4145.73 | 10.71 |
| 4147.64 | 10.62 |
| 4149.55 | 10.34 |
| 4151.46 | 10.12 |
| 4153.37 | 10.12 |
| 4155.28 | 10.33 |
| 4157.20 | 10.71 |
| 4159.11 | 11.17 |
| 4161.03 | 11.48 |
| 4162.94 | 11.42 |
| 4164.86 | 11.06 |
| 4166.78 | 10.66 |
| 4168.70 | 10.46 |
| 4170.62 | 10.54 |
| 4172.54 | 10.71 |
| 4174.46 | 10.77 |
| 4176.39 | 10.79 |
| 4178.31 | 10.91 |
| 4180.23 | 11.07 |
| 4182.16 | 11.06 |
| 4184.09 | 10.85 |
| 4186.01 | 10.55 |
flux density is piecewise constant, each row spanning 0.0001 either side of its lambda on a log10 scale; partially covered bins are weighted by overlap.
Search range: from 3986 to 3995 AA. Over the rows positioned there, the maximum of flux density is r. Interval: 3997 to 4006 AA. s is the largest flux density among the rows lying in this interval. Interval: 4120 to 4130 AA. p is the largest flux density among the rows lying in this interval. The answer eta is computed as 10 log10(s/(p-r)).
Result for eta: 11.5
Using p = 11.53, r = 10.73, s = 11.31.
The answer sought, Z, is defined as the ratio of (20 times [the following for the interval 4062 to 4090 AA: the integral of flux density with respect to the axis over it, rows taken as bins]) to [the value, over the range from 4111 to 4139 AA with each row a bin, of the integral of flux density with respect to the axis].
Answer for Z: 20.6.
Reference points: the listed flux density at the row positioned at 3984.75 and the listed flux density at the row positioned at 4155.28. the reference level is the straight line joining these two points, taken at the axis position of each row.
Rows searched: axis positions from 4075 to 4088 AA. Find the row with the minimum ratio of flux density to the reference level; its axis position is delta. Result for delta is 4077.56 AA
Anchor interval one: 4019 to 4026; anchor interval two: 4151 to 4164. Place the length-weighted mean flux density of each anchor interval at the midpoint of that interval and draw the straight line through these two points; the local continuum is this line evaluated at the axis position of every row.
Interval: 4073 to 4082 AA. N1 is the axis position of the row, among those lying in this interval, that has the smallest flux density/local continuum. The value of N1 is 4077.56 AA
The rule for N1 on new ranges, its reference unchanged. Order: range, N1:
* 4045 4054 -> 4053.22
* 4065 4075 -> 4066.31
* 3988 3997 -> 3988.42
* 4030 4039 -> 4032.74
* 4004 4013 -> 4008.67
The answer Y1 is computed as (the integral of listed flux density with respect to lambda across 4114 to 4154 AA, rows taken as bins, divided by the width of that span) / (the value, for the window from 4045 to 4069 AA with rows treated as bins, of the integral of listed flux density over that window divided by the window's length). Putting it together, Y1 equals 0.99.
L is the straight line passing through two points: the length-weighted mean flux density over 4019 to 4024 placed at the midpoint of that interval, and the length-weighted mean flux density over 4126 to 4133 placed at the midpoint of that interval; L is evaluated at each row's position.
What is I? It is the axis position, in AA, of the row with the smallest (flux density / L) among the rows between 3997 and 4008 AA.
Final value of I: 3999.45 AA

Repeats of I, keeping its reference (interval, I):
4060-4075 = 4060.70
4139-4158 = 4153.37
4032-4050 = 4032.74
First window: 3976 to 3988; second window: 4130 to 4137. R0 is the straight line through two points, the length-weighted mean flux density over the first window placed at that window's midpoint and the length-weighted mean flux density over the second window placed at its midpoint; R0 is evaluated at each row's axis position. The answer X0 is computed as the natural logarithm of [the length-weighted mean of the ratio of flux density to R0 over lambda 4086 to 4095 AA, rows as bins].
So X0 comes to 0.14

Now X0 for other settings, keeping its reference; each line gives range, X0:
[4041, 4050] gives 0.20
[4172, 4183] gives -0.06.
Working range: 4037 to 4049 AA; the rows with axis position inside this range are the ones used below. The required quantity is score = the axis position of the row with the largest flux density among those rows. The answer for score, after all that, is 4042.04 AA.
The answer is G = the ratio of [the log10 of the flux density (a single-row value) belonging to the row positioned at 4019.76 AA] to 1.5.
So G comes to 0.690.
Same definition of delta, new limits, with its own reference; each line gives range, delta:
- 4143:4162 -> 4153.37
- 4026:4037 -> 4032.74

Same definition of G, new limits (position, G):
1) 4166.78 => 0.685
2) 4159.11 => 0.699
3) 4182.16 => 0.696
